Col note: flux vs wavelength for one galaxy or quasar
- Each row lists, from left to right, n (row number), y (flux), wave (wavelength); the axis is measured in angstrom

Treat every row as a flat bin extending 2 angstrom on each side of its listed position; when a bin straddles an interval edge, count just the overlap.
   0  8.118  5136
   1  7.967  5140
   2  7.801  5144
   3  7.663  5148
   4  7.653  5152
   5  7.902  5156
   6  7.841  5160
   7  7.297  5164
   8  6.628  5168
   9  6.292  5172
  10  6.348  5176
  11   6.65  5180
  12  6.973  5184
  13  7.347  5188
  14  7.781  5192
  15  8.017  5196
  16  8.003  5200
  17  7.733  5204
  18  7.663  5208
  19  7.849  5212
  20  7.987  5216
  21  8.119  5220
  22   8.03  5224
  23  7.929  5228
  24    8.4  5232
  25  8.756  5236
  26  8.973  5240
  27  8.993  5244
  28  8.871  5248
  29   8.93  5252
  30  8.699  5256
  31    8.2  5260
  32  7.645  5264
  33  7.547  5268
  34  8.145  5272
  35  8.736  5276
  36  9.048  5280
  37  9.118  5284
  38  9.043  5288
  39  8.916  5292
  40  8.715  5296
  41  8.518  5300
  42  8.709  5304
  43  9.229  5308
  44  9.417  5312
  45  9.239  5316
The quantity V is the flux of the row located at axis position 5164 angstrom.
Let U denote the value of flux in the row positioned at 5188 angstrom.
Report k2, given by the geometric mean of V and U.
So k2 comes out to 7.3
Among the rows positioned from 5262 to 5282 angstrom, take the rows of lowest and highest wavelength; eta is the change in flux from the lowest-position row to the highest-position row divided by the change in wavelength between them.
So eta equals 0.09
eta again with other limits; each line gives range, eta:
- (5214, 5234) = 0.03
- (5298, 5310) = 0.09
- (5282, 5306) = -0.02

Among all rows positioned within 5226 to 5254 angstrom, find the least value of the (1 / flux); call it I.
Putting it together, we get 0.111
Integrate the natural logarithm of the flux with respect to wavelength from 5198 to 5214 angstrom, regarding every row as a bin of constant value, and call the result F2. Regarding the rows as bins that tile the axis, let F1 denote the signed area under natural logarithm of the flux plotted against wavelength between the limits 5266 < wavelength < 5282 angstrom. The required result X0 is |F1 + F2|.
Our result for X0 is 66.8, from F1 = 34.0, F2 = 32.9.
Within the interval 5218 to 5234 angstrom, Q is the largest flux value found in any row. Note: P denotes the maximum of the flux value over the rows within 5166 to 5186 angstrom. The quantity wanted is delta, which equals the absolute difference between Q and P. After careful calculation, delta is 1.4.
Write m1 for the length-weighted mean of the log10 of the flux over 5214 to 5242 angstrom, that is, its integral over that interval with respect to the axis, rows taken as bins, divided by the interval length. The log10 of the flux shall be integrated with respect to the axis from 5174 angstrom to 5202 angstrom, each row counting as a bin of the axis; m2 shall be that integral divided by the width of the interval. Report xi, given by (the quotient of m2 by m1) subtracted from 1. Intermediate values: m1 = 0.919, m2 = 0.86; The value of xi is 0.06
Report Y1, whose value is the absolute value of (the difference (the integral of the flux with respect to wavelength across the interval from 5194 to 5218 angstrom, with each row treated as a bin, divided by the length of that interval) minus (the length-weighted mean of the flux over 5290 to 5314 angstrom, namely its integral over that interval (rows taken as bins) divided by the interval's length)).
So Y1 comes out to 1.0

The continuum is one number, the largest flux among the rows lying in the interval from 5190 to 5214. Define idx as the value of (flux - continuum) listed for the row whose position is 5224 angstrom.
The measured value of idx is 0.0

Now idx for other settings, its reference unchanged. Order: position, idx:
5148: -0.4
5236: 0.7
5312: 1.4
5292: 0.9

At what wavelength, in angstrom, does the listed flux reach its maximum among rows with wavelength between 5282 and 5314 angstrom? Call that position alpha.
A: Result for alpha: 5312 angstrom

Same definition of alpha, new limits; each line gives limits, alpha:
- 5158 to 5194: 5160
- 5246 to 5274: 5252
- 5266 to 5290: 5284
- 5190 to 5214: 5196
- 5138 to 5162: 5140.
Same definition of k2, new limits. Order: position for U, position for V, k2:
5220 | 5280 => 8.6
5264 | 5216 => 7.8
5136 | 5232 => 8.3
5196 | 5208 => 7.8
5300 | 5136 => 8.3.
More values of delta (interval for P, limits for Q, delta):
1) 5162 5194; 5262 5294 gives 1.3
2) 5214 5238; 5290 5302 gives 0.2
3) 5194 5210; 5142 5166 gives 0.1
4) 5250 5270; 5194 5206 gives 0.9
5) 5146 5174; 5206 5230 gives 0.2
